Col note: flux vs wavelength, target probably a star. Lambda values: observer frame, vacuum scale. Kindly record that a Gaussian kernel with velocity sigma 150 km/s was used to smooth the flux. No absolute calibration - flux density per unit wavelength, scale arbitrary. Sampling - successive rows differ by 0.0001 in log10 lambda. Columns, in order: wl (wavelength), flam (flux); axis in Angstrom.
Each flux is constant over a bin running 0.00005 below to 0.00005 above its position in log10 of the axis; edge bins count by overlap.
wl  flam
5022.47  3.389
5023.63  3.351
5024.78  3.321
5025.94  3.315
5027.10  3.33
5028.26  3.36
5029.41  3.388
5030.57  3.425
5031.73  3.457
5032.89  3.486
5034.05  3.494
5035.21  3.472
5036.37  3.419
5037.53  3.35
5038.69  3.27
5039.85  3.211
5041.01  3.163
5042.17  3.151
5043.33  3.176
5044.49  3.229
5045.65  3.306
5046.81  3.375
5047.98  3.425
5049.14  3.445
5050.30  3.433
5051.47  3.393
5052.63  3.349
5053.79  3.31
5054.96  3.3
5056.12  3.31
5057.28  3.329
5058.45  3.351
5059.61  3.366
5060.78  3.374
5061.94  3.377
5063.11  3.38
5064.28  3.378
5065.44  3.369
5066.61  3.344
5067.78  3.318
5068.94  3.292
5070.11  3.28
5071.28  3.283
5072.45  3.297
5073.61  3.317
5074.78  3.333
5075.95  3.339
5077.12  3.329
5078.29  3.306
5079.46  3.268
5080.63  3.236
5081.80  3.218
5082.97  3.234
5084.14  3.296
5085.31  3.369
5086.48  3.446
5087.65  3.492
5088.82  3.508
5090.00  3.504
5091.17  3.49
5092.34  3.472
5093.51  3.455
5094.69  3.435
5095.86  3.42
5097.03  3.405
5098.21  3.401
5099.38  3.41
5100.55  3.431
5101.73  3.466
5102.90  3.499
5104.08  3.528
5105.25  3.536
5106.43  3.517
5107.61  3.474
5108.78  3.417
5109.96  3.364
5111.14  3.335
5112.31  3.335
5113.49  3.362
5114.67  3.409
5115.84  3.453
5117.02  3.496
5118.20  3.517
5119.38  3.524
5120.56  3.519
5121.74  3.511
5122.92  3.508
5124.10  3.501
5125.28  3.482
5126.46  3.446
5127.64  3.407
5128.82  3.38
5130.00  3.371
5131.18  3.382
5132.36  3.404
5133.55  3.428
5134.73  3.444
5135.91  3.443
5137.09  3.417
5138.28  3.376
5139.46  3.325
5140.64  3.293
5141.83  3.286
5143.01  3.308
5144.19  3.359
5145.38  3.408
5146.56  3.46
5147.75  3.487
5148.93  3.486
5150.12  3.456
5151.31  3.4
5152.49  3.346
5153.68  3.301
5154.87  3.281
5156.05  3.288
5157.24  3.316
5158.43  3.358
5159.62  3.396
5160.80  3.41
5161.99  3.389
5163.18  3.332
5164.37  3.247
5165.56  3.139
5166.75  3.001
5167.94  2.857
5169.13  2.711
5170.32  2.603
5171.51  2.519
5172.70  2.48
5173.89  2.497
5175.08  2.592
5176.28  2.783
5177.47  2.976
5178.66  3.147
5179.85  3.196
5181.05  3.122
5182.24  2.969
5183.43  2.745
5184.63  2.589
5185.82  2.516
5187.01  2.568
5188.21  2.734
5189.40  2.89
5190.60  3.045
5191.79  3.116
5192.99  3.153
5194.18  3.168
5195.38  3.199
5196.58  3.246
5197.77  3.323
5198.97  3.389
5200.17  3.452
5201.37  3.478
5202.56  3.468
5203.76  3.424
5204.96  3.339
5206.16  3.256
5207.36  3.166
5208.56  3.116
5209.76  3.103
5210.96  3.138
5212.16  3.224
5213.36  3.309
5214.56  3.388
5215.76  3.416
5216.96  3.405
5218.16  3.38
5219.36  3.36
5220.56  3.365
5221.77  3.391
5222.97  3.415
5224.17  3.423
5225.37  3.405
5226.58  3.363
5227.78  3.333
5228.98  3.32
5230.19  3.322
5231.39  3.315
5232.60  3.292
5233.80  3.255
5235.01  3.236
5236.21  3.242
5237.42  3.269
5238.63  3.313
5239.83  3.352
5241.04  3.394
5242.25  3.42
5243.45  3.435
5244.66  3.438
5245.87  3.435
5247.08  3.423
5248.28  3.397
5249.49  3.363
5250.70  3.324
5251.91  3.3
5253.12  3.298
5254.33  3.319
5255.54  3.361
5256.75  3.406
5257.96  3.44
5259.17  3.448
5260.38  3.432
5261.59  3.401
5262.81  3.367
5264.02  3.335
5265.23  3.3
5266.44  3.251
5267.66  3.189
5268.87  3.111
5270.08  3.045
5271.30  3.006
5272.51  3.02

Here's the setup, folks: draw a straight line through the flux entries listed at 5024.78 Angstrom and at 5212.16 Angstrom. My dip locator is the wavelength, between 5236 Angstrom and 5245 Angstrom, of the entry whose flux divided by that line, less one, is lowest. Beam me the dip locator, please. 5236.21 Angstrom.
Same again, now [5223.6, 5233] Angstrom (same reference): 5232.60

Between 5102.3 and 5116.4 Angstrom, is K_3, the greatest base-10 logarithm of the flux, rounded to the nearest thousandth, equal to 0.549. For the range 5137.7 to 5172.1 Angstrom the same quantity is 0.542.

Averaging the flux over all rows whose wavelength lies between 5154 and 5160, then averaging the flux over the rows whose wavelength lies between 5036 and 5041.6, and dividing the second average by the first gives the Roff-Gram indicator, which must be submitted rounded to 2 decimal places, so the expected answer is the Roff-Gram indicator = 0.99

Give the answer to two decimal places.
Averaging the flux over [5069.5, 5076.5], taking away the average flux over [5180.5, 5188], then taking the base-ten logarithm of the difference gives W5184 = -0.25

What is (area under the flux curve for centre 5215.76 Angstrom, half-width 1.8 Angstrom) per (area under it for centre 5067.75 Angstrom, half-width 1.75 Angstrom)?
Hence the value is 1.06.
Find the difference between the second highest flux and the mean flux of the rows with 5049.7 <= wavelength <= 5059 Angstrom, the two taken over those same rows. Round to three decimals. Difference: 0.046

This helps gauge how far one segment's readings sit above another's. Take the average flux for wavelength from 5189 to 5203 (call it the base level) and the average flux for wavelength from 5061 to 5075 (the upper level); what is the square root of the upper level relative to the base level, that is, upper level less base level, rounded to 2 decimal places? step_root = 0.29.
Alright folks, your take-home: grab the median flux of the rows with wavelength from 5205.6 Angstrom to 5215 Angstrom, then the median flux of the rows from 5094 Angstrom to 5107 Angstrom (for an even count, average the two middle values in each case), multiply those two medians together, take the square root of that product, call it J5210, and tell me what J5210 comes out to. 3.31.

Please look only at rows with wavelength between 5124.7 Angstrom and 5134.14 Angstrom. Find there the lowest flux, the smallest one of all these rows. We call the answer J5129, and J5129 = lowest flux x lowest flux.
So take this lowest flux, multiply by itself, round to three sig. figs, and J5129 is 11.4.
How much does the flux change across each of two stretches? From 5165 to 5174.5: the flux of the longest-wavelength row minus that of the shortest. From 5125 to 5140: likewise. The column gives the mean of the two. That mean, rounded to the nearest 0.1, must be -0.4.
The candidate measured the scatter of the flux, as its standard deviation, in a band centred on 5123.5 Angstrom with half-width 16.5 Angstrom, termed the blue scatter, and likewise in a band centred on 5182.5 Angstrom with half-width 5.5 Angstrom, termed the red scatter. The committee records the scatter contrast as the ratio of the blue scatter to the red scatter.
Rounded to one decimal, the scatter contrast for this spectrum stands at 0.2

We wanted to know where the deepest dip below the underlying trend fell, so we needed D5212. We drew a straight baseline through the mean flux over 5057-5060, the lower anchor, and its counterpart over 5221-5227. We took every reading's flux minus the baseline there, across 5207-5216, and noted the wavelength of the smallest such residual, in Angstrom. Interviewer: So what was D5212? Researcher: 5209.76 Angstrom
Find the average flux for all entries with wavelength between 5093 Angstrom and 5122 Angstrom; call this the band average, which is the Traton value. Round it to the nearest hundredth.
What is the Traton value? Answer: 3.45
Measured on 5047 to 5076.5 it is 3.35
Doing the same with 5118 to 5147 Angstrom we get 3.42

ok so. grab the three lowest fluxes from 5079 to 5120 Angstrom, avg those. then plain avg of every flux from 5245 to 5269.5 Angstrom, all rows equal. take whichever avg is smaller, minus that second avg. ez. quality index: -0.12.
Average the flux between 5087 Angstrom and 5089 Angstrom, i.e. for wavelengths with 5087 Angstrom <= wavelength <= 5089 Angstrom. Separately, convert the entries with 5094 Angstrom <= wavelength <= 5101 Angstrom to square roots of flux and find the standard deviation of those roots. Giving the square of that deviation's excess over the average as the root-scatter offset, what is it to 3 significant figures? 12.2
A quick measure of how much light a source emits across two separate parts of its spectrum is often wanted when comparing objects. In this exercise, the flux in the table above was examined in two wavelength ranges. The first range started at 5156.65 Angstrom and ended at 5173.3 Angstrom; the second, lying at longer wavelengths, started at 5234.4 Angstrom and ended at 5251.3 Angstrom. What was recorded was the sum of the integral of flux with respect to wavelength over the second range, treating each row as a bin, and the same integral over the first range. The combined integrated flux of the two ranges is 108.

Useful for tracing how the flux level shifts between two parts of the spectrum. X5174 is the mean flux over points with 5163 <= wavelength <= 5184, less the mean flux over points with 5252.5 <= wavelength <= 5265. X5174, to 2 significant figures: -0.50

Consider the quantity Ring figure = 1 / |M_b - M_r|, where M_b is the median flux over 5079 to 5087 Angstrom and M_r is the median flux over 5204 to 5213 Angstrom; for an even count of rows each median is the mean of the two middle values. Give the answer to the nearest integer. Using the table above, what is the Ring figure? 10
